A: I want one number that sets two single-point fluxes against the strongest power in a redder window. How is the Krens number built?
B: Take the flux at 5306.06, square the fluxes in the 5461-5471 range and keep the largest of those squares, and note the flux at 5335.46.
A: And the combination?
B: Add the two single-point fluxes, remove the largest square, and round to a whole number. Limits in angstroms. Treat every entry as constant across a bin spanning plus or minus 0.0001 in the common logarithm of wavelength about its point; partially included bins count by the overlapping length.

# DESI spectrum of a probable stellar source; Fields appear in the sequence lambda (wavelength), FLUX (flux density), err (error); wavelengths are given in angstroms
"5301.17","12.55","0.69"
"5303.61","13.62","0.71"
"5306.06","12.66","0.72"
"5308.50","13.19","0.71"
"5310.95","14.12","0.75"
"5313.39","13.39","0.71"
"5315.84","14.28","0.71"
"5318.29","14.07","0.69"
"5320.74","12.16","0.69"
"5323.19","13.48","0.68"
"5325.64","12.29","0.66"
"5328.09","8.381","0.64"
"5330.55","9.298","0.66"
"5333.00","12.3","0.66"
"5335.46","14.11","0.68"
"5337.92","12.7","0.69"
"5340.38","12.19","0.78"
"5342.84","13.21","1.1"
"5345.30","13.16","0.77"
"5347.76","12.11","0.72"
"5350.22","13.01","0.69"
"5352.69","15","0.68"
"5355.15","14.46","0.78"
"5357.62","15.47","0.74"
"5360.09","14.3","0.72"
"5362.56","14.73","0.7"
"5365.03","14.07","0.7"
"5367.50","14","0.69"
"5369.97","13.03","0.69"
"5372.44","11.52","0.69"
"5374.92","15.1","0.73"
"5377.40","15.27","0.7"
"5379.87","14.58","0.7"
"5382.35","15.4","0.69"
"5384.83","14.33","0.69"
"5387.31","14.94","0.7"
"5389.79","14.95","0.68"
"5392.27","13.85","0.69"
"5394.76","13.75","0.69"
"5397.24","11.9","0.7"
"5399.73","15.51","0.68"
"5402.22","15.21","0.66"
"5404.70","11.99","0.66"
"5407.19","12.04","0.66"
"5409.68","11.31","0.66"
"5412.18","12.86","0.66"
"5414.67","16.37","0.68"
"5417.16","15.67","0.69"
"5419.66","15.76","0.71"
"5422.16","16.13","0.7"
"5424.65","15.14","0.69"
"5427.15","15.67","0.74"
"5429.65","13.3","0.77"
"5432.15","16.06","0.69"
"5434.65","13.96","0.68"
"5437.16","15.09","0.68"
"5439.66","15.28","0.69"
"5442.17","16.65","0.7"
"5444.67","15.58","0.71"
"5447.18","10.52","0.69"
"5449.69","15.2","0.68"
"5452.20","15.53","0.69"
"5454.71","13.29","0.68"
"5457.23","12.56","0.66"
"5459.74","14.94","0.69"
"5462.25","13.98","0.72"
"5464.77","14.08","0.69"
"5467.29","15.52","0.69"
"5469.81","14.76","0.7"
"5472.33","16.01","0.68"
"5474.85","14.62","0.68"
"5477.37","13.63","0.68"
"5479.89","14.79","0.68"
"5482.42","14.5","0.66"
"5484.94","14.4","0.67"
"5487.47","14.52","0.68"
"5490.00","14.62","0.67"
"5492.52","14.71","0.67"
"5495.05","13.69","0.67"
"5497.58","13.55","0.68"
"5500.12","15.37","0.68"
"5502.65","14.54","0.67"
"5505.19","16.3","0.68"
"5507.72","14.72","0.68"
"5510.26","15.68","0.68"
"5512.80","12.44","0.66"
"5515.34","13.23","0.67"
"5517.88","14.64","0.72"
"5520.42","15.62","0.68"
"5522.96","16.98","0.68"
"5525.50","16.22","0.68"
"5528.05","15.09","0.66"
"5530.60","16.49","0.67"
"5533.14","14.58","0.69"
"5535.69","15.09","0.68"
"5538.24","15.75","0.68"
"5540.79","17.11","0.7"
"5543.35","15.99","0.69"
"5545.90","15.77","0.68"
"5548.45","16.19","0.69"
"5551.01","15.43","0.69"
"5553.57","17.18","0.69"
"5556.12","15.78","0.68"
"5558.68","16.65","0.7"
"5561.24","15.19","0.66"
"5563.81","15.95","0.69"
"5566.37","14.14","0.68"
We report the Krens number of -214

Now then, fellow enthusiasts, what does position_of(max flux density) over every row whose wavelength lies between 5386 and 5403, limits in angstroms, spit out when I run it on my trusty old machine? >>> 5399.73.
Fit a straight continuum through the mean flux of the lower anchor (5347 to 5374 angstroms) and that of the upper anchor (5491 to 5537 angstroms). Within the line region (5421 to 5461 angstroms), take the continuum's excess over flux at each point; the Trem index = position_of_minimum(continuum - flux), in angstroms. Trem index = 5442.17 angstroms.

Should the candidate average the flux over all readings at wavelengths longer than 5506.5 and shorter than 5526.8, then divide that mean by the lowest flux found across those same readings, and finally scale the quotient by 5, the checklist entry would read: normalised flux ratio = 6.0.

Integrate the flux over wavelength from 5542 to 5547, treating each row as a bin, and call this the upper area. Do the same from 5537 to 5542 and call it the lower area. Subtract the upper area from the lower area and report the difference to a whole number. 3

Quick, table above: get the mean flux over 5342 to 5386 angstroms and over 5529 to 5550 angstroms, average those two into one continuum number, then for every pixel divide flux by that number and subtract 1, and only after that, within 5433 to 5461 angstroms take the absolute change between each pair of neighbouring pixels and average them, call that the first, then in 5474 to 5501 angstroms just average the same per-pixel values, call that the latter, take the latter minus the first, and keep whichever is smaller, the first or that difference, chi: -0.17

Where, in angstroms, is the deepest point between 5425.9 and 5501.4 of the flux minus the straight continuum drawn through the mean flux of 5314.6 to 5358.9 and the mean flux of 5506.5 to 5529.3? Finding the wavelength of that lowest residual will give 5447.18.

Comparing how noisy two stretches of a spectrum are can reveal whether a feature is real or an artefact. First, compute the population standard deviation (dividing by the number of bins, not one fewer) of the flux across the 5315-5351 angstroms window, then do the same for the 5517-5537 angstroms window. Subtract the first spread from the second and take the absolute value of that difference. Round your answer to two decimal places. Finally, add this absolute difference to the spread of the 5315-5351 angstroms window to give 2.35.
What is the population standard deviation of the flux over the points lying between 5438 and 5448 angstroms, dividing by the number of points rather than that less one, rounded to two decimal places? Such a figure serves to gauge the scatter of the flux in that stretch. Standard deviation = 2.36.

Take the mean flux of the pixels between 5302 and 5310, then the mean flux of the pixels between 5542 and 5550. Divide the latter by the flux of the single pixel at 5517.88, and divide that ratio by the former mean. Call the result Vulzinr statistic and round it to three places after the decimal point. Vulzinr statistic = 0.083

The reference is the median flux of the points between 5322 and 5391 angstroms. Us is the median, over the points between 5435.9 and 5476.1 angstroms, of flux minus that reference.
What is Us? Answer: 0.98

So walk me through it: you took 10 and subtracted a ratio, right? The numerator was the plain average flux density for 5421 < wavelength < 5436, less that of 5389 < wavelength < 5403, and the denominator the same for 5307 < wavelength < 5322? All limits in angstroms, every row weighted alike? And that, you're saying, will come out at 9.9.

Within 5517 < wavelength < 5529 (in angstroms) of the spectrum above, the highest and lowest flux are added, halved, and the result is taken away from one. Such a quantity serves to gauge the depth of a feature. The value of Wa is -14.8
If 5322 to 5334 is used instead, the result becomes -9.9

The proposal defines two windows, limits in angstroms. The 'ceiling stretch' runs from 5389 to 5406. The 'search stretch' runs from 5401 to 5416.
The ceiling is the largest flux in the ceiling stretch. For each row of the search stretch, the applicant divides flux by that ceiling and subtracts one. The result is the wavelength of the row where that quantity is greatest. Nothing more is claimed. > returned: 5414.67 angstroms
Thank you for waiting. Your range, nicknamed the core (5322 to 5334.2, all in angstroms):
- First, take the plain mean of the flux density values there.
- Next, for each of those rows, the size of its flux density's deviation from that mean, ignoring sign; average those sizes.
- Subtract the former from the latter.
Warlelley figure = -9.3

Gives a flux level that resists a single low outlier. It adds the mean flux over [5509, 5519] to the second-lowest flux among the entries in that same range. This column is 27.2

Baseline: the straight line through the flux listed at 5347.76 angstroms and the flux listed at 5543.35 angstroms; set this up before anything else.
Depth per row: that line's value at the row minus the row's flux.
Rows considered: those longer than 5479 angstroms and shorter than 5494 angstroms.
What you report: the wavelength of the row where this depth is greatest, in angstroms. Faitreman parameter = 5484.94 angstroms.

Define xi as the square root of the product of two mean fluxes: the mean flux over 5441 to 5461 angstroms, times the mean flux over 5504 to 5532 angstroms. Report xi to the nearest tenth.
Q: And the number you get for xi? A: 14.7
